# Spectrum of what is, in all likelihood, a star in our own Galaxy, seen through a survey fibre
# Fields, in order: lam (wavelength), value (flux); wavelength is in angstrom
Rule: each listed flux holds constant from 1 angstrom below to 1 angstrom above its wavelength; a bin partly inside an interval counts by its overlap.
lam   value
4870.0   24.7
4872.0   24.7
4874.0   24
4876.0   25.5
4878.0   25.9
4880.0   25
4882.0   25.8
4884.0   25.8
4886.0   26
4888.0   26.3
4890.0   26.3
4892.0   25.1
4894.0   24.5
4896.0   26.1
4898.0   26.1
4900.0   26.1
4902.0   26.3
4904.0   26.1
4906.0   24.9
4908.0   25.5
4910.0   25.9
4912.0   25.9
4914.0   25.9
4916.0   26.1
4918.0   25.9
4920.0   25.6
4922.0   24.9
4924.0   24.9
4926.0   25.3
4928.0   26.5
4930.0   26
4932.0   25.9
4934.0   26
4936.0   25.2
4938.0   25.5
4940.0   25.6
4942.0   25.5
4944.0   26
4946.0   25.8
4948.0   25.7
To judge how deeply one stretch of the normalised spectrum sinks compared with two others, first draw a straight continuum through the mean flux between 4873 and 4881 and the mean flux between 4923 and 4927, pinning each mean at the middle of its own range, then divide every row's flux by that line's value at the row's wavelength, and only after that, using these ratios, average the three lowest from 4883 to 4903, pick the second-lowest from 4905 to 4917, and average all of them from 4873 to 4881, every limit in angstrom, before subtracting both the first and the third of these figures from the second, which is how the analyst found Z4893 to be -0.99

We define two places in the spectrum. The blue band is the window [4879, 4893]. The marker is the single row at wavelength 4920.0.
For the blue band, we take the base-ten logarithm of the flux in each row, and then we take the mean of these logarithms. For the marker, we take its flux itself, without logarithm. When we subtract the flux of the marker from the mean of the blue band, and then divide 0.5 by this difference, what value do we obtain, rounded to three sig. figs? -0.0207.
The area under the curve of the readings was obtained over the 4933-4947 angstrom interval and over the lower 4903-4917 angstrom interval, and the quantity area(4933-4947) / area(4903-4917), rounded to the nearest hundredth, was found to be 1.00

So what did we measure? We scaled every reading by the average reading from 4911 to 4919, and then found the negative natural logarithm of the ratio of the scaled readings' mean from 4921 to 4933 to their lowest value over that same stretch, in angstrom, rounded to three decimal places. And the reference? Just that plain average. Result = -0.027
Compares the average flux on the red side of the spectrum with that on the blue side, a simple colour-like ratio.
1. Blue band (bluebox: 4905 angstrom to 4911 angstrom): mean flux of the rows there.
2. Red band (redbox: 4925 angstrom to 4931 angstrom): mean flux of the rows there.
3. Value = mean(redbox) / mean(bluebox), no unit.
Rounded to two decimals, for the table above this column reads 1.02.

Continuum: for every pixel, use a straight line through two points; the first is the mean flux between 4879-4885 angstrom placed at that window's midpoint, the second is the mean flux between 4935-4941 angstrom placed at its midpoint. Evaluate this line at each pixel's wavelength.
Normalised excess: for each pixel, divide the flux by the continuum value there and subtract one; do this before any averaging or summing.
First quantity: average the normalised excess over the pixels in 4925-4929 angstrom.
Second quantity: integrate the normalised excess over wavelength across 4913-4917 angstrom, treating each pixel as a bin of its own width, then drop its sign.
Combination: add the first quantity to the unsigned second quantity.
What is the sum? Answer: 0.10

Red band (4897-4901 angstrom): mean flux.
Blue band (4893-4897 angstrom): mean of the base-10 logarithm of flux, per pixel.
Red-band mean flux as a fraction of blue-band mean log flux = 18.6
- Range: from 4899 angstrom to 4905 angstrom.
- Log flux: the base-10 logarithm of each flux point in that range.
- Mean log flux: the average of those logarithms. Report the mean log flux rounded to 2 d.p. 1.42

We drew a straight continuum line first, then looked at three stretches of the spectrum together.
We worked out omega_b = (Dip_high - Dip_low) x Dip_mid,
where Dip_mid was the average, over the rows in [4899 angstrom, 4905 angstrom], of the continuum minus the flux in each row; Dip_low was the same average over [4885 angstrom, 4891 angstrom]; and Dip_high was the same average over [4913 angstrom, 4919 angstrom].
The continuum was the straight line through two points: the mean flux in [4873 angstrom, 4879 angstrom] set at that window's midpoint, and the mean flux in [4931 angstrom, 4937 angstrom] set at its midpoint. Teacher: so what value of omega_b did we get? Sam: -0.40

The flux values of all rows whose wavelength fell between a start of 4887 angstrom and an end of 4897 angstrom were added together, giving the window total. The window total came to 128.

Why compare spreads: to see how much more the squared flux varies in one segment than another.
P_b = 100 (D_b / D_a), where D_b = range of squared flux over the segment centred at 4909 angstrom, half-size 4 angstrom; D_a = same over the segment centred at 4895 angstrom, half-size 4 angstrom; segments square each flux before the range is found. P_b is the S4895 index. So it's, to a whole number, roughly 63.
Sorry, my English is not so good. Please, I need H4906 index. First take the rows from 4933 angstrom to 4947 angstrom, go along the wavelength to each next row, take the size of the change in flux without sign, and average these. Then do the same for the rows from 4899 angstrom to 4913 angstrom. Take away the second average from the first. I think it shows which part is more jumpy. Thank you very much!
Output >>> -0.10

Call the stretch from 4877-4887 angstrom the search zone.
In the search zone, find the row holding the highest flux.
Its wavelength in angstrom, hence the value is 4886.0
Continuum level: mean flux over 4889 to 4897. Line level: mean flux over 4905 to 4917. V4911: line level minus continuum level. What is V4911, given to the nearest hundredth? 0.20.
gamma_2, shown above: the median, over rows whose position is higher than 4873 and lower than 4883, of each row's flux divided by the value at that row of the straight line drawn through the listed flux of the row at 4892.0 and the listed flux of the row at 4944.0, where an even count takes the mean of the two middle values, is 1.03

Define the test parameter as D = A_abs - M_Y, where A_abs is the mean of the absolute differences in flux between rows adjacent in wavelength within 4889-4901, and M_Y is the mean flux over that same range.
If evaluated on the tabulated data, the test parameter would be -25.0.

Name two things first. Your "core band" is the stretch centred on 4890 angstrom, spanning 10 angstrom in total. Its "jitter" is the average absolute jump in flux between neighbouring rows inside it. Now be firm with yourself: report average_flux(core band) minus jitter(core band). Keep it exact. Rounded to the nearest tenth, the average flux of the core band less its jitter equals 25.1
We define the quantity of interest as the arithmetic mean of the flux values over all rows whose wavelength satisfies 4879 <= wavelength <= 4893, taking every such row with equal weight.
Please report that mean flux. 25.76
